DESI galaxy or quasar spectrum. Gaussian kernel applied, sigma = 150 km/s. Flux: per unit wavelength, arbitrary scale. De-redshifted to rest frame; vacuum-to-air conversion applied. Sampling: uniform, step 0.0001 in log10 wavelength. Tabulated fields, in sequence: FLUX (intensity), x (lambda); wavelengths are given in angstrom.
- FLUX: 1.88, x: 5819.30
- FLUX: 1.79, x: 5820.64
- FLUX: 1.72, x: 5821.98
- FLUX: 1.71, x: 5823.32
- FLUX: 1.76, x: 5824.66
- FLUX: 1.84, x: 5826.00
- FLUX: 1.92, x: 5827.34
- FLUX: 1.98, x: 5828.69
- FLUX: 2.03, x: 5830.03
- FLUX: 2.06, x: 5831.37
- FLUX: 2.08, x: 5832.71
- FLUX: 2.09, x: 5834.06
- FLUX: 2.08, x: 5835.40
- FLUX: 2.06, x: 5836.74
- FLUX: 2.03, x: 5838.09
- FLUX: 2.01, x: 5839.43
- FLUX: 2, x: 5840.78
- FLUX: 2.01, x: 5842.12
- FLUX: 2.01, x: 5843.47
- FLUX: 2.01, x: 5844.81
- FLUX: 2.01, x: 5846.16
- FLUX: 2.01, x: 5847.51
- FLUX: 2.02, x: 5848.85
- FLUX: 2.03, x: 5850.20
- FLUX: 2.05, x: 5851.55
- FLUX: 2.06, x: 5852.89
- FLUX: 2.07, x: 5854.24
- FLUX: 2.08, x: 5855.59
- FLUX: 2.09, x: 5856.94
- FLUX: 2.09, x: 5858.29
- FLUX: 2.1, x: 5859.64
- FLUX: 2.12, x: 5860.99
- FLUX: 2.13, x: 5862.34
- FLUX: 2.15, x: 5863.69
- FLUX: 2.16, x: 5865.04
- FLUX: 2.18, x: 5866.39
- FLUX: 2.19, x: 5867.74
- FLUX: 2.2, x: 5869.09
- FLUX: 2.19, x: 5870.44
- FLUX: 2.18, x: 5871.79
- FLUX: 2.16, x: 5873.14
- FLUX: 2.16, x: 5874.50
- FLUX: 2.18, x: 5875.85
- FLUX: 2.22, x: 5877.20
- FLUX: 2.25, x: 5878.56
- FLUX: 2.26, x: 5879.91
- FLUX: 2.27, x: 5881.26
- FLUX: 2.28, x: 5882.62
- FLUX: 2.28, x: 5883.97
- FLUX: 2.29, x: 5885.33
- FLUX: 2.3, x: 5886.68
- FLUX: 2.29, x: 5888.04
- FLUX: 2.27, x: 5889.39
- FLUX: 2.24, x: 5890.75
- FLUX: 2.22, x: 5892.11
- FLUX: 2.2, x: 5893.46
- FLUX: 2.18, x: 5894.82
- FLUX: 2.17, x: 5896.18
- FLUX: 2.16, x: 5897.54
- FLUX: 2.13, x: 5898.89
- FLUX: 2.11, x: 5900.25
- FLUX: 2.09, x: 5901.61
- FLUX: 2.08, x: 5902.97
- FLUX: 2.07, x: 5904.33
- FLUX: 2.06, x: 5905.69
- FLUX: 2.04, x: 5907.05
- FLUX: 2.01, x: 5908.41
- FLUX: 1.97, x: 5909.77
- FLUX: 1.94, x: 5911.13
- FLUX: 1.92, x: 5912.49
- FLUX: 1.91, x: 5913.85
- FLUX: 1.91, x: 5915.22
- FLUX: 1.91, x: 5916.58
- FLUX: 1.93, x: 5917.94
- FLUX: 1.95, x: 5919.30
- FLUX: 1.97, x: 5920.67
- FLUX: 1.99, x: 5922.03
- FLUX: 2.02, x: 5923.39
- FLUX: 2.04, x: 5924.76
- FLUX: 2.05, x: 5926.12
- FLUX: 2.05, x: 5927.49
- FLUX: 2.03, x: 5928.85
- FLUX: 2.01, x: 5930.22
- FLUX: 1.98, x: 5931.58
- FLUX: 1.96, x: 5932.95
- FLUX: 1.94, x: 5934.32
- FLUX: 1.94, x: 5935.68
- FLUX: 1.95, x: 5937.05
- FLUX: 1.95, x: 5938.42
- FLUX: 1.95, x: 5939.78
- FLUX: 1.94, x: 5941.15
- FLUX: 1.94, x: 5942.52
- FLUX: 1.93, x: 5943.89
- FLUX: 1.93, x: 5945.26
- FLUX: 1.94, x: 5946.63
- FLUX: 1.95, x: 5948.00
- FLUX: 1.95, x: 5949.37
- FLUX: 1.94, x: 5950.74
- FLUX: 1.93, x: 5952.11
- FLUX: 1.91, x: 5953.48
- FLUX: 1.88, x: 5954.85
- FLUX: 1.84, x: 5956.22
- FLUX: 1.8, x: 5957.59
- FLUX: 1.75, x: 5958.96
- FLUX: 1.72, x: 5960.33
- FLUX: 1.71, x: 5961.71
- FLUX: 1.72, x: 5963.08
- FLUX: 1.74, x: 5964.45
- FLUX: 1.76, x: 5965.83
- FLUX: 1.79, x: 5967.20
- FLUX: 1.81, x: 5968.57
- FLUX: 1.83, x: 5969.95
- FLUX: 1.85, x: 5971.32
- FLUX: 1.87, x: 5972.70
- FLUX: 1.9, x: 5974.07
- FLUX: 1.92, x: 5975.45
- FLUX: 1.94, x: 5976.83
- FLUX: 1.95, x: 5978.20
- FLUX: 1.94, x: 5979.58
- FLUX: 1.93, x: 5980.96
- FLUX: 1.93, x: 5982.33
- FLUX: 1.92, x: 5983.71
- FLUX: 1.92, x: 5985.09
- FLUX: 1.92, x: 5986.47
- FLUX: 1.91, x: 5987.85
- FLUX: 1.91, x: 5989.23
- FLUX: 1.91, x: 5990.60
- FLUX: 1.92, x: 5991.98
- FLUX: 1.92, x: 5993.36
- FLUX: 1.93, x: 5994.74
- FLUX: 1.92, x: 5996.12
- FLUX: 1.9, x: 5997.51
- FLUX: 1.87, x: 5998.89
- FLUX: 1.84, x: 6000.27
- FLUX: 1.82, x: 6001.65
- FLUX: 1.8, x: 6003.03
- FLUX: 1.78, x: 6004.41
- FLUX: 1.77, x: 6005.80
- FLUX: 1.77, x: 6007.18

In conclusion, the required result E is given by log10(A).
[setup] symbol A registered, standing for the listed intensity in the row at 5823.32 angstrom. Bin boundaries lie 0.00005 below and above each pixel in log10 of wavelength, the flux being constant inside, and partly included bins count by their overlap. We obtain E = 0.23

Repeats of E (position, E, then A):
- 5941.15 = 0.29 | 1.94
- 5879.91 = 0.35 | 2.26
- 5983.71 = 0.28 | 1.92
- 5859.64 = 0.32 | 2.1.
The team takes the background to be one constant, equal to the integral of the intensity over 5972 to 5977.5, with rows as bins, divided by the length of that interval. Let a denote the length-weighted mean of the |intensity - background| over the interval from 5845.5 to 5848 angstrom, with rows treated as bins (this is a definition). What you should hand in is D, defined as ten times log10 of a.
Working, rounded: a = 0.11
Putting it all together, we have -9.8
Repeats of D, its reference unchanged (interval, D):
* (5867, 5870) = -5.4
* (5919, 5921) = -12.6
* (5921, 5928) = -9.1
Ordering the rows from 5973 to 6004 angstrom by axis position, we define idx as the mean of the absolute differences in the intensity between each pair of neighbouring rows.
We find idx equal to 0.011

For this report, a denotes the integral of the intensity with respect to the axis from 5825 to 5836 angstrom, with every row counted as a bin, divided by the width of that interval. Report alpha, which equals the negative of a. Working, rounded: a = 2.00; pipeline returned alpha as -2.00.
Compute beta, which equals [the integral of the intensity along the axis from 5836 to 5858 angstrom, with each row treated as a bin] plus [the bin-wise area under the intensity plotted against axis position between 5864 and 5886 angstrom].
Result 93.5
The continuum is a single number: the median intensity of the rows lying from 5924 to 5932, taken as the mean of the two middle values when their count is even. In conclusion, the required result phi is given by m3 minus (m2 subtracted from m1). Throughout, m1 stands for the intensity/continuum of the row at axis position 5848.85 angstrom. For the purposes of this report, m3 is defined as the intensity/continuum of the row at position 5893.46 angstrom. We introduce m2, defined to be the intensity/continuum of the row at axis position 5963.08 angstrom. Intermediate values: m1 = 0.99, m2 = 0.85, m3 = 1.08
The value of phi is 0.93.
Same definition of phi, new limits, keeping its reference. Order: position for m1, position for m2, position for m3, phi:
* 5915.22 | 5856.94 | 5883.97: 1.21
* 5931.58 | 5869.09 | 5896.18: 1.17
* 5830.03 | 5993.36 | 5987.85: 0.88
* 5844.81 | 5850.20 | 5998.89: 0.93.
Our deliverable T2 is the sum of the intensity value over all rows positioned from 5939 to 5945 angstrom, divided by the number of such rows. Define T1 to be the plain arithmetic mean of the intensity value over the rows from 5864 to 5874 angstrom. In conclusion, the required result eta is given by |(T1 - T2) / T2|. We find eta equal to 0.124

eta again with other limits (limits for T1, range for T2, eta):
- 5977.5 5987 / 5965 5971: 0.074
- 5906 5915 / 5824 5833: 0.006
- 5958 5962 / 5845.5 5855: 0.152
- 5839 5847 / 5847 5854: 0.013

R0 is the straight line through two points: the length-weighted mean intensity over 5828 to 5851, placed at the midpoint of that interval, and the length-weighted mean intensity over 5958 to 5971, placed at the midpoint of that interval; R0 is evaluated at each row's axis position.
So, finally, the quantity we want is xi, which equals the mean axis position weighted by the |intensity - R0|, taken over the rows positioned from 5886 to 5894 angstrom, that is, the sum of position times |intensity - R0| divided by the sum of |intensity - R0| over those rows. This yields 5889.9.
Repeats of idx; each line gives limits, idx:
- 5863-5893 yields 0.015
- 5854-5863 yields 0.010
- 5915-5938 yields 0.016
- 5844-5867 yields 0.011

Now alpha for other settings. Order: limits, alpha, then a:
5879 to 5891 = -2.28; 2.28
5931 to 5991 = -1.89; 1.89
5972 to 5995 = -1.92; 1.92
